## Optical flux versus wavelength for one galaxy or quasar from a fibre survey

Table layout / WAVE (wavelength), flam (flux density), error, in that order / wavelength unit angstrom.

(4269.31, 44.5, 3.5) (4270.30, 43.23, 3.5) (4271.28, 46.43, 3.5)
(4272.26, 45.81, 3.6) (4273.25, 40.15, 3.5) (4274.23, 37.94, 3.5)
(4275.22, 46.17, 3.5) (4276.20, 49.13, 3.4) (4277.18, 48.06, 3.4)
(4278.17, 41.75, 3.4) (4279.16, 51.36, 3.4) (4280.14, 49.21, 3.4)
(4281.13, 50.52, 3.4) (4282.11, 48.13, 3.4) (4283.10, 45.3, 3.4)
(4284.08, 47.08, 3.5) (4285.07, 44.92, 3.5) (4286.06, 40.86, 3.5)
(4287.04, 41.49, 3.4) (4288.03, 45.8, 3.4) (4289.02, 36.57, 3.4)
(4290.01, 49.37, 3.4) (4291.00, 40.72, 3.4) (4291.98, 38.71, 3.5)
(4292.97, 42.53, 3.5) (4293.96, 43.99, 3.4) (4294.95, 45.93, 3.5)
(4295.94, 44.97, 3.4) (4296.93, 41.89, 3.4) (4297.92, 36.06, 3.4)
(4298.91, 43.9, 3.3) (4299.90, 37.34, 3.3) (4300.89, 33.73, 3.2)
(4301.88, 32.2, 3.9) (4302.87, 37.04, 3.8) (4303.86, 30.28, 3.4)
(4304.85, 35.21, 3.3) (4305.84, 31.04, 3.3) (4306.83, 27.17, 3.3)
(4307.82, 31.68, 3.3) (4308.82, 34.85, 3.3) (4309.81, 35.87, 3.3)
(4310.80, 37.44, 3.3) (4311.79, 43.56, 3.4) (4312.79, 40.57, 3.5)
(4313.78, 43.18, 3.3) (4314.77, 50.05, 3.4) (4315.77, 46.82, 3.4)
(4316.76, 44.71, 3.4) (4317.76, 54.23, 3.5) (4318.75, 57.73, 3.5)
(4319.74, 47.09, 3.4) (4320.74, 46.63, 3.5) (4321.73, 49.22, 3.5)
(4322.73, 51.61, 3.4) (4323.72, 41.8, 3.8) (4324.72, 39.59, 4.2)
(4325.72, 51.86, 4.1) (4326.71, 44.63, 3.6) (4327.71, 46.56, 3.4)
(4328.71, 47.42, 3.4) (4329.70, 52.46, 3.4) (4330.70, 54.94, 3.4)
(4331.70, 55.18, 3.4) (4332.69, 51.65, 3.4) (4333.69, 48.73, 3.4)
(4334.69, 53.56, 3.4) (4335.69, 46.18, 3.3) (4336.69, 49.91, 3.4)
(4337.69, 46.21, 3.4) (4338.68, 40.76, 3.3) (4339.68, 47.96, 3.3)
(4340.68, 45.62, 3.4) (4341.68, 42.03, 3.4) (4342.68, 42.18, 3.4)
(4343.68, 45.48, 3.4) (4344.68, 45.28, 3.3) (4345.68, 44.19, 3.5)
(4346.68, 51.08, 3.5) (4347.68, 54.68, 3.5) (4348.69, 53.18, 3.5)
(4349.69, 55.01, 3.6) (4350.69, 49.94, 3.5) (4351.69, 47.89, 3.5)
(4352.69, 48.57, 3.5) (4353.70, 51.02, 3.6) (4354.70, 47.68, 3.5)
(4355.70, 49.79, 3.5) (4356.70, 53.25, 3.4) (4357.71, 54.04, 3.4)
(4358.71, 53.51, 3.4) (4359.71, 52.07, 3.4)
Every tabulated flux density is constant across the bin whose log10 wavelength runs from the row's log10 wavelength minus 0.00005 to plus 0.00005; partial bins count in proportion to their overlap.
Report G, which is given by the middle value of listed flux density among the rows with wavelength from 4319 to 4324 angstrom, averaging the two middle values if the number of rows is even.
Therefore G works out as 47.1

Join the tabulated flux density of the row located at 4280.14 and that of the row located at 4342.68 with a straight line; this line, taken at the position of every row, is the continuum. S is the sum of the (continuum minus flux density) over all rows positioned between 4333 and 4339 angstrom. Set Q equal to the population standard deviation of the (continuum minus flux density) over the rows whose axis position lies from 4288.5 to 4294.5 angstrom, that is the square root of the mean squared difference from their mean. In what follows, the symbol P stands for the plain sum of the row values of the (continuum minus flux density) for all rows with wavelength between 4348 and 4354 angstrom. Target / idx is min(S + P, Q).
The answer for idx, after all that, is -86.2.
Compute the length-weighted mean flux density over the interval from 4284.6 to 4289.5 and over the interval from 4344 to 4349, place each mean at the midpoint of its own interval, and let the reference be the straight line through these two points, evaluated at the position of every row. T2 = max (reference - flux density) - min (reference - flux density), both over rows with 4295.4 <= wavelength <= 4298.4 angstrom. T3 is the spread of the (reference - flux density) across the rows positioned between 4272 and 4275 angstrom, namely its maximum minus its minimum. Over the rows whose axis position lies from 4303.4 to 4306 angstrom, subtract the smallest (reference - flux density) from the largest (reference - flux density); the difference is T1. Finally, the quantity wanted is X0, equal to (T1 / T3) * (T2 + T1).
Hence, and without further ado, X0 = 8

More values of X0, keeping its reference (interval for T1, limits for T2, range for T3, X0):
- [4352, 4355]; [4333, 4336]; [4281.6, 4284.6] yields 13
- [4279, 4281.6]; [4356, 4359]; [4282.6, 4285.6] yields 3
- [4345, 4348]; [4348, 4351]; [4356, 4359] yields 238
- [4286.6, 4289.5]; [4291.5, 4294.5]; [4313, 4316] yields 20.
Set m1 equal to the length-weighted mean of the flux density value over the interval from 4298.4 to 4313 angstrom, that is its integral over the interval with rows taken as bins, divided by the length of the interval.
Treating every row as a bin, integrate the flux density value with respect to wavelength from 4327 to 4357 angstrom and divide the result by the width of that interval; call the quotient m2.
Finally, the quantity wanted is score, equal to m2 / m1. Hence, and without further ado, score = 1.38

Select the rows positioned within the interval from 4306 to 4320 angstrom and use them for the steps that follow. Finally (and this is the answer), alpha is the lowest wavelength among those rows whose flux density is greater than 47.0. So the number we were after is 4314.77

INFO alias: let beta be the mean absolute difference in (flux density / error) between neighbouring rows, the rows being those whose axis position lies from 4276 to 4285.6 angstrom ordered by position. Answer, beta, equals 0.92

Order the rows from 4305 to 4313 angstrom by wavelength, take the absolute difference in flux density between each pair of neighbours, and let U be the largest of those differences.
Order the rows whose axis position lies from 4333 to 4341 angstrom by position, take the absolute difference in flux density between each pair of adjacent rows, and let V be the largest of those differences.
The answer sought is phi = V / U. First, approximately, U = 6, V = 7.4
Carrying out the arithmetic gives 1.2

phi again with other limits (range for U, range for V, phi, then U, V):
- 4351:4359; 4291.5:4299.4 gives 2.3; 3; 7.8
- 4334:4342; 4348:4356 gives 0.7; 7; 5.1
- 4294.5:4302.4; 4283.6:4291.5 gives 1.6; 8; 12.8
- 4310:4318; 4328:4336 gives 0.8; 10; 7.4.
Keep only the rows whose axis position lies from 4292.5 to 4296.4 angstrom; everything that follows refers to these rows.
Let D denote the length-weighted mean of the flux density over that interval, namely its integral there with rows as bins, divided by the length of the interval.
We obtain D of 44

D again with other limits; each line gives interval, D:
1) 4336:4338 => 48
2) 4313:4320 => 49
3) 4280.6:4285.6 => 47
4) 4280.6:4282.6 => 49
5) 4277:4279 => 45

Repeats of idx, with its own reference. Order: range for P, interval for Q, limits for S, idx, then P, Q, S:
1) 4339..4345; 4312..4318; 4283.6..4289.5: 4.7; -15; 4.7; 34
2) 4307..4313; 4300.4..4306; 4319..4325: 2.3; 51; 2.3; -9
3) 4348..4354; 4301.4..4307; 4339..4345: -73.4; -58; 3.1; -15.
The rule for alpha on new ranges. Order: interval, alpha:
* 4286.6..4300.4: 4290.01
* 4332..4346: 4332.69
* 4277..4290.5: 4277.18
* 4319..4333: 4319.74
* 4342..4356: 4346.68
